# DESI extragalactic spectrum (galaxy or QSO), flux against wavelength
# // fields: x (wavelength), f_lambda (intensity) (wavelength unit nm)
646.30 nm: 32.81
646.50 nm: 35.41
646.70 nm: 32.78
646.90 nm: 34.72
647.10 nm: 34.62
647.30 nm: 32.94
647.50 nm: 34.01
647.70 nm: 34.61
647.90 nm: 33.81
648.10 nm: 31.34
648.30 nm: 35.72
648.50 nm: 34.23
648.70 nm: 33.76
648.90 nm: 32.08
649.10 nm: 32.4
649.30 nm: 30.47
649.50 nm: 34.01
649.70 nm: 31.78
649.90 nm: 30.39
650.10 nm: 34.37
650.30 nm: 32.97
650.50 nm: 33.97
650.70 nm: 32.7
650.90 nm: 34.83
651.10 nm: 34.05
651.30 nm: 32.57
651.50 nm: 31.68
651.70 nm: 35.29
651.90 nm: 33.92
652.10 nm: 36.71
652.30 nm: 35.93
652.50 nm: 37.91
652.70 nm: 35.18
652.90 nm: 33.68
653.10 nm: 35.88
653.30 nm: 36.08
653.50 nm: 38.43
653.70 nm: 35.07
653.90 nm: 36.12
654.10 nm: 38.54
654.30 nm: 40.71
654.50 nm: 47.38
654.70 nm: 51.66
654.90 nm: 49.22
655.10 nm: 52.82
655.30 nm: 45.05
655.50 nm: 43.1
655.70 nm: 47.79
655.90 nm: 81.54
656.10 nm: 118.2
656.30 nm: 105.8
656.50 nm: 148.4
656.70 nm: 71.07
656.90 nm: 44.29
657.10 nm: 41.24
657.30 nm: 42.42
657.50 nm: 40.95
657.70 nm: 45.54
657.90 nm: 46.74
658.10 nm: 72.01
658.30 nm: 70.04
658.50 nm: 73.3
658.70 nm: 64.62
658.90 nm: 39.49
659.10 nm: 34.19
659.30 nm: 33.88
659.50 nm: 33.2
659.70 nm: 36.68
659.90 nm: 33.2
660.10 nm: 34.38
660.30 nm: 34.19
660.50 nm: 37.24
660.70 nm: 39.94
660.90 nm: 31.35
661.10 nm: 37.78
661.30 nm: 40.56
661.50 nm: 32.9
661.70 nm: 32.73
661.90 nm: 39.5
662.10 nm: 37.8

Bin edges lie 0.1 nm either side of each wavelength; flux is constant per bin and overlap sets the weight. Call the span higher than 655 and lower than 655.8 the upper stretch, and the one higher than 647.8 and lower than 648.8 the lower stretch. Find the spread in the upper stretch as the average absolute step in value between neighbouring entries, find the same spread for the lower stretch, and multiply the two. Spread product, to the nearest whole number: 11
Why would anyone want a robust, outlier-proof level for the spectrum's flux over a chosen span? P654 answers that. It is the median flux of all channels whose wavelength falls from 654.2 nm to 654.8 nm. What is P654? 47.4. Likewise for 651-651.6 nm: 32.6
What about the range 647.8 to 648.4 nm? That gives 33.8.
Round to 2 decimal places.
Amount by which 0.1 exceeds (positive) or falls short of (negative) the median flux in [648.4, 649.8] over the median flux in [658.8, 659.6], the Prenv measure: -0.85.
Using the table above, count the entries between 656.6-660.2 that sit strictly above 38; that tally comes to 12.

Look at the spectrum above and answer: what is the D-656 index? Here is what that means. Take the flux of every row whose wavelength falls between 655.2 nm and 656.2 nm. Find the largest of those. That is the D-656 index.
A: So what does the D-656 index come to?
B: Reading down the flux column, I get 118.2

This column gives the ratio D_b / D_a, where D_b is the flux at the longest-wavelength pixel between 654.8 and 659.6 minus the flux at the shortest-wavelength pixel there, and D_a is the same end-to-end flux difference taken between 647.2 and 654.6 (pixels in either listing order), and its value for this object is -1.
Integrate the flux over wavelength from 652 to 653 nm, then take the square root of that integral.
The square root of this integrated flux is 5.99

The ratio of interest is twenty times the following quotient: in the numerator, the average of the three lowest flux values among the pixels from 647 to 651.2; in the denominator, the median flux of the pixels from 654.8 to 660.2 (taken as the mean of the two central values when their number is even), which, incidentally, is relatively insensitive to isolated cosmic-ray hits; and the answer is 13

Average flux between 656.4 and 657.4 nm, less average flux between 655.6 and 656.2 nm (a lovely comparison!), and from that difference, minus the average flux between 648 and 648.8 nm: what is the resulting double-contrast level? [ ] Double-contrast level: -47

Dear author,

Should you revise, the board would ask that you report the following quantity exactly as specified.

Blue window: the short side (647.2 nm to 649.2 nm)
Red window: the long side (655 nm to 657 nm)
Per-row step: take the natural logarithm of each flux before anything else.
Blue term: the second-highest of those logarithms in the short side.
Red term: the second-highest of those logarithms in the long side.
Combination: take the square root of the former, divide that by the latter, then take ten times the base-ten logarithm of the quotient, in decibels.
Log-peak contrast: -4.0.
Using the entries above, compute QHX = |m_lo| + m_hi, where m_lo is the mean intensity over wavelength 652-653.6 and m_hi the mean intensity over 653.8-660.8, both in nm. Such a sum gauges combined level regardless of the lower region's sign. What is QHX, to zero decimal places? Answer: 90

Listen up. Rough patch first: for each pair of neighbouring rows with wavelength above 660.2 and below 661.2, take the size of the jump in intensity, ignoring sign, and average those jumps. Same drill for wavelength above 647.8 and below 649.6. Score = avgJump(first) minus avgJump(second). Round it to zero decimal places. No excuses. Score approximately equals 3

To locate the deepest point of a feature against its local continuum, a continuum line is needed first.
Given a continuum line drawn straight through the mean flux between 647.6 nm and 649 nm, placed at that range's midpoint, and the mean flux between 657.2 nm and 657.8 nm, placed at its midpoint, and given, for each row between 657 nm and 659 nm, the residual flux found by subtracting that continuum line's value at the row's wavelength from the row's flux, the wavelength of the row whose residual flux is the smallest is 658.90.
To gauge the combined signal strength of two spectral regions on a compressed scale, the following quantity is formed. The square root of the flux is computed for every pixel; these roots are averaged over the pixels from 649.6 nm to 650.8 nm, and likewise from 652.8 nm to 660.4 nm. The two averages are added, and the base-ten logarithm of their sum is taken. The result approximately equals 1.11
